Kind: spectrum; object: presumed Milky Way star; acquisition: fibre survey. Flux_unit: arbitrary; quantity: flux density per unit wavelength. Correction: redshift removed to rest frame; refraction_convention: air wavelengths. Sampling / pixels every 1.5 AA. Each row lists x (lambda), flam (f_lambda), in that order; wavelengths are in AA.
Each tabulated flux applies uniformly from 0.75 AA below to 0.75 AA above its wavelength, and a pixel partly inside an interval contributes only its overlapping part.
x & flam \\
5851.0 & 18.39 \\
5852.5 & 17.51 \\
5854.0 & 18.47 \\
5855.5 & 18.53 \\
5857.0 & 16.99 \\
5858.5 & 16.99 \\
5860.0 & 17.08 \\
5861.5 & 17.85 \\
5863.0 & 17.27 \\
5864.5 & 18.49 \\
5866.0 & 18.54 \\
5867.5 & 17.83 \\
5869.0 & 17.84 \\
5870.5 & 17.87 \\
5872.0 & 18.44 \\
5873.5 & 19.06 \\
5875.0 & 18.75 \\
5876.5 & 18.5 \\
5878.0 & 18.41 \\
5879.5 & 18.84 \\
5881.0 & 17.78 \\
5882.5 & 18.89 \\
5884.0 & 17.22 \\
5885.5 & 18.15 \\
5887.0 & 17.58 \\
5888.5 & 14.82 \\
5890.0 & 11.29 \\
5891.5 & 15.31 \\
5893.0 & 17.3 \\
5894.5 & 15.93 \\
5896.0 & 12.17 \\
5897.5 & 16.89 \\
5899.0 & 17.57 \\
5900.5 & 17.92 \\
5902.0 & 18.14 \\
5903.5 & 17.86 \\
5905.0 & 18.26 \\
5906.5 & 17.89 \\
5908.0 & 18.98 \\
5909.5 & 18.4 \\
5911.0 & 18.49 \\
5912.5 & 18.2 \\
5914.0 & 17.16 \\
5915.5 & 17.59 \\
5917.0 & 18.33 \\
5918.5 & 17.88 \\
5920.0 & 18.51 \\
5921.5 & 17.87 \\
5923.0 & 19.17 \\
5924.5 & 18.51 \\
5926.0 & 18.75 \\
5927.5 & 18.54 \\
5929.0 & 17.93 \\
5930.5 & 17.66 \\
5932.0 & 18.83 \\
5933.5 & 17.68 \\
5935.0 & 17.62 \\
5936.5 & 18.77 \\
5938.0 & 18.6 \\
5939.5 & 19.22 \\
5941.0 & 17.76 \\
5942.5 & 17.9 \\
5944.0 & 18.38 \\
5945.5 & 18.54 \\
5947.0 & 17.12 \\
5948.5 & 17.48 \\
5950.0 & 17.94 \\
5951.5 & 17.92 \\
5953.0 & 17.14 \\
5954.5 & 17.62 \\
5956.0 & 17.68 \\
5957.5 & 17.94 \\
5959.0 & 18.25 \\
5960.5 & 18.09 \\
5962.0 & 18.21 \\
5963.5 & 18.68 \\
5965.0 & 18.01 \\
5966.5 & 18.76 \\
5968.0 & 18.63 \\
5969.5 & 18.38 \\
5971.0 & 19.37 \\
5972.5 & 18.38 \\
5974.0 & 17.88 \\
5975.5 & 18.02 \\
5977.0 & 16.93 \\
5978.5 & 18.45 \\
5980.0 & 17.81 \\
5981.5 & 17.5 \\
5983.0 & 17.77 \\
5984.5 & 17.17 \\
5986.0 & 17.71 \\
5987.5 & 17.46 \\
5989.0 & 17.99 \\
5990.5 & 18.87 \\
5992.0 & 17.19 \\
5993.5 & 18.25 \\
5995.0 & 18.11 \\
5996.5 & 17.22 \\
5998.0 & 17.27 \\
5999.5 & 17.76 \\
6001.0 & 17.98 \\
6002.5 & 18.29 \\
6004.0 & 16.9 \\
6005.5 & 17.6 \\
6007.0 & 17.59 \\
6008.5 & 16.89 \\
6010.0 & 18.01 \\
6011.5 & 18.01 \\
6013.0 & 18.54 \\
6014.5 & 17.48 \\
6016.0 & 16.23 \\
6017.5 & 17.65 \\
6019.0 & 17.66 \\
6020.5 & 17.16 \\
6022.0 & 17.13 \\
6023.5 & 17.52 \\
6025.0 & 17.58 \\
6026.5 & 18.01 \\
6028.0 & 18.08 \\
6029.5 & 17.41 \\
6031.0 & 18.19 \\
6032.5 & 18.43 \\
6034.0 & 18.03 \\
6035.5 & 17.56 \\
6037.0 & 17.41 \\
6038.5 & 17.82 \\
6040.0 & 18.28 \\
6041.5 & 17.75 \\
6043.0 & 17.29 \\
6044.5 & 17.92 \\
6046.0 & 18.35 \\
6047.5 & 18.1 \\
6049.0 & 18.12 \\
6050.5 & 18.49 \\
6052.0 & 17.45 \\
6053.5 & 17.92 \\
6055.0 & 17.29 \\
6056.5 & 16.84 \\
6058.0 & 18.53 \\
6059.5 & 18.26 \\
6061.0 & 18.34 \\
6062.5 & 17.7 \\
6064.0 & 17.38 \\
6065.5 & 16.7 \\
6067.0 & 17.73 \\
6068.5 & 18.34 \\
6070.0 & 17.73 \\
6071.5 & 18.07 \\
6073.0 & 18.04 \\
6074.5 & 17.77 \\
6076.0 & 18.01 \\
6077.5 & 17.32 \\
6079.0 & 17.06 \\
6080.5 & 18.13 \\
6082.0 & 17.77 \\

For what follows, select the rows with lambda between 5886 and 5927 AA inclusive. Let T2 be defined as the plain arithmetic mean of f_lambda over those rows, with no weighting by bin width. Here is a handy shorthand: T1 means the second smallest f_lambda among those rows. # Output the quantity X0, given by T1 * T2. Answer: 210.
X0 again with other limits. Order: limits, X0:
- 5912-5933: 320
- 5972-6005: 301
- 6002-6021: 296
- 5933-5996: 309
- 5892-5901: 260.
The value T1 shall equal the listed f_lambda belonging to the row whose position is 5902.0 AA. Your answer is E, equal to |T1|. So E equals 18.1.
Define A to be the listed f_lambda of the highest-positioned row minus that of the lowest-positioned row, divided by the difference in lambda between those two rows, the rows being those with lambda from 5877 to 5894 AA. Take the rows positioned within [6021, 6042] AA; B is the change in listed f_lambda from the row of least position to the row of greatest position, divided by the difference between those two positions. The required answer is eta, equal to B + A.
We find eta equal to -0.04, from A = -0.07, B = 0.03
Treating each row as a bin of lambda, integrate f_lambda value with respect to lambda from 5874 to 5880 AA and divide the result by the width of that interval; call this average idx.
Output 18.6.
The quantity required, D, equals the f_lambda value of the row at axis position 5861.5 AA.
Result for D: 17.85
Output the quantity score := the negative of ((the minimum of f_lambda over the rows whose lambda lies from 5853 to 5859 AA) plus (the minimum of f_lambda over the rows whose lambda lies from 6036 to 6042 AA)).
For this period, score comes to -34.4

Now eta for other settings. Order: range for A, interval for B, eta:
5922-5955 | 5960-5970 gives -0.02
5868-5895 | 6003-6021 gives -0.06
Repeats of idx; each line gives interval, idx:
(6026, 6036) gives 18.0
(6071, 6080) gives 17.7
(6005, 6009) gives 17.4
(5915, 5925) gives 18.3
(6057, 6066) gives 17.8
